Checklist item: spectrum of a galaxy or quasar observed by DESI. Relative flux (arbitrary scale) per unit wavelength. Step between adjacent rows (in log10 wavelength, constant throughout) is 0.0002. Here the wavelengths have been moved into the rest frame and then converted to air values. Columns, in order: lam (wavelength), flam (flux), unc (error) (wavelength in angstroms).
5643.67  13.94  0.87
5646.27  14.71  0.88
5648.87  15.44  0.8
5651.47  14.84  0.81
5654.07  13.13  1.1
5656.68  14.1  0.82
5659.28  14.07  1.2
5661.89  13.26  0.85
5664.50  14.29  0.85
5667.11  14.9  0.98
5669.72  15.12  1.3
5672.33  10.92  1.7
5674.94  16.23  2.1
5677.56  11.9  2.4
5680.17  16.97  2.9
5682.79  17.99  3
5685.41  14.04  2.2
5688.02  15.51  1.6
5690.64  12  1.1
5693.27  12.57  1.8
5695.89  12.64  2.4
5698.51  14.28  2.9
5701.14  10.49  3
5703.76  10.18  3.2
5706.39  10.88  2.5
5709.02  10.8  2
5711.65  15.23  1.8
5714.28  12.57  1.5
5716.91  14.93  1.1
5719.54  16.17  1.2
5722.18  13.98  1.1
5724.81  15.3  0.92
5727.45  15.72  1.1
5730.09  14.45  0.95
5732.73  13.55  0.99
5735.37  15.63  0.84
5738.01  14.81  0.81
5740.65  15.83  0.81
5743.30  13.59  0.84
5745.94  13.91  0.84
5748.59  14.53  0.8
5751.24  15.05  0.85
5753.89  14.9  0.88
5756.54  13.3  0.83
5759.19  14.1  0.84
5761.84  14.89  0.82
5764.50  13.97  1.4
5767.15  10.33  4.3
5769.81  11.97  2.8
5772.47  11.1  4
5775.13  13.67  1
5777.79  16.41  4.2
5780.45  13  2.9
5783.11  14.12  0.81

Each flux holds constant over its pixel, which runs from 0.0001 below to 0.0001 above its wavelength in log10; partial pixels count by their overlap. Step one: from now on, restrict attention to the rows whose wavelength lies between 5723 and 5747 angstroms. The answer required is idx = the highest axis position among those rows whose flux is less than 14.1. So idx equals 5745.94 angstroms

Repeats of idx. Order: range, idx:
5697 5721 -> 5714.28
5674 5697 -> 5695.89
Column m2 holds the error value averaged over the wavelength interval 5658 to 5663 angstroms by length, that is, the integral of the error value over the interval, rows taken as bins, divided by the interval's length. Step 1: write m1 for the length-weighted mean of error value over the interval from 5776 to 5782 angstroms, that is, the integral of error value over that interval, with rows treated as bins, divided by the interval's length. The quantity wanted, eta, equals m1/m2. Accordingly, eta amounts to 3.2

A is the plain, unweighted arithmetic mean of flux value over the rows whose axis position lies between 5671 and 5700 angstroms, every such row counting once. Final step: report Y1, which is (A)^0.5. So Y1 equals 3.75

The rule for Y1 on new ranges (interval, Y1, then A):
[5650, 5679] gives 3.73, 13.9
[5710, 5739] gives 3.84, 14.8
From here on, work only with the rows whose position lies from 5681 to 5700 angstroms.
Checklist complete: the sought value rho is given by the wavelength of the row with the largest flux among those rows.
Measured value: 5682.79 angstroms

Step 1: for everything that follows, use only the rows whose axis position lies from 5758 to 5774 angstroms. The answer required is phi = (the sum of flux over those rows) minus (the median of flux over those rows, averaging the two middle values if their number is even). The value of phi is 63.4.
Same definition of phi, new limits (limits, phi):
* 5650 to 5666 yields 69.6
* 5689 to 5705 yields 59.9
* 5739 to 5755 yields 73.1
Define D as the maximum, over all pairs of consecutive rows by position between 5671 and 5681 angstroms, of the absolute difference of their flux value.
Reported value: 5.3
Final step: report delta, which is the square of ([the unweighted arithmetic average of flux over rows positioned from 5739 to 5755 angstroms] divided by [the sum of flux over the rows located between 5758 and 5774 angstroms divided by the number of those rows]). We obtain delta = 1.32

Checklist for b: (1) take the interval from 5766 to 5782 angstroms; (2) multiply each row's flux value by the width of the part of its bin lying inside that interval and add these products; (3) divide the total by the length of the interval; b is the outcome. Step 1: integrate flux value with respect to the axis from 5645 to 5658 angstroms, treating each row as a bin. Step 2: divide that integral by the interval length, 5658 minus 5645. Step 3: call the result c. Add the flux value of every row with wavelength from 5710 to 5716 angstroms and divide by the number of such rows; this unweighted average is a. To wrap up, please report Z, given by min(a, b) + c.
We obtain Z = 27.2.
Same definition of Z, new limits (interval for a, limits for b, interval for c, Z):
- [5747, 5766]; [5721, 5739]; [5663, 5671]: 29.1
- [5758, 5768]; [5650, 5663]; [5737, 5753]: 27.9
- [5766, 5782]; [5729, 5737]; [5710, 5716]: 26.5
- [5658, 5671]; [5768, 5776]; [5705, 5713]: 24.3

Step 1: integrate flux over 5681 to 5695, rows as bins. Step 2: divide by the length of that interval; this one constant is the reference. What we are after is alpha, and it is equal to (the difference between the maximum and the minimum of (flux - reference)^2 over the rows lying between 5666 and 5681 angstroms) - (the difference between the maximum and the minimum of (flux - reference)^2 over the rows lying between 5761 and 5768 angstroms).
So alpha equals -4.5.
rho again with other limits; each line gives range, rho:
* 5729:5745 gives 5740.65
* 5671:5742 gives 5682.79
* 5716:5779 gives 5777.79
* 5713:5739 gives 5719.54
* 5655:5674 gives 5669.72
